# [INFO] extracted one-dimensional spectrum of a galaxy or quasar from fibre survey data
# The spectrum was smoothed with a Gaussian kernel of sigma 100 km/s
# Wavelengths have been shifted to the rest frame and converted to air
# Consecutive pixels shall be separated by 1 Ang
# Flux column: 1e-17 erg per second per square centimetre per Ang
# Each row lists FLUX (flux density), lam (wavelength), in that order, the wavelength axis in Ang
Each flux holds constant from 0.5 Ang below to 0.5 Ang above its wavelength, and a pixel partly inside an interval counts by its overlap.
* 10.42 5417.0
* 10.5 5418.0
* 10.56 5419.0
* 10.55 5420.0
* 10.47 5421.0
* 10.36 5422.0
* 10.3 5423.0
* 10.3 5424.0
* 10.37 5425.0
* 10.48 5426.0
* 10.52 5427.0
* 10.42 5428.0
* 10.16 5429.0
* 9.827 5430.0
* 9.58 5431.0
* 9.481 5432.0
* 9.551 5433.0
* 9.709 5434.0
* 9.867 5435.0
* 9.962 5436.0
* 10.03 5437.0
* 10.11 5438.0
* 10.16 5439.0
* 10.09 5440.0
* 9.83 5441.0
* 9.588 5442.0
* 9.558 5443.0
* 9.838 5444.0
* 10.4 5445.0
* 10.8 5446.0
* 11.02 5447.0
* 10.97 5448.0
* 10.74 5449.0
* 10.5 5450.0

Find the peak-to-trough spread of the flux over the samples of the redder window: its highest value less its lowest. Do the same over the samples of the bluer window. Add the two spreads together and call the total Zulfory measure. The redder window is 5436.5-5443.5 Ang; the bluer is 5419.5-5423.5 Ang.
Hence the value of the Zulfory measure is 0.9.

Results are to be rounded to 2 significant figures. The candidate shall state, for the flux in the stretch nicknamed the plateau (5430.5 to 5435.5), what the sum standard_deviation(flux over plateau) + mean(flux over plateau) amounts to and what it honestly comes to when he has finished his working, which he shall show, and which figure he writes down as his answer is 9.8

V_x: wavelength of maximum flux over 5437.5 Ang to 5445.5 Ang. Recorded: 5445.0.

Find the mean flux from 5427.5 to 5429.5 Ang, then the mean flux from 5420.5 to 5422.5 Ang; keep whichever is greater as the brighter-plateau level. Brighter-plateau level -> 10.4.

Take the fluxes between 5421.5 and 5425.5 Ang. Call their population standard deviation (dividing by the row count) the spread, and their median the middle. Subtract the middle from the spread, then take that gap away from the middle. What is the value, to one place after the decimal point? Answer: 20.6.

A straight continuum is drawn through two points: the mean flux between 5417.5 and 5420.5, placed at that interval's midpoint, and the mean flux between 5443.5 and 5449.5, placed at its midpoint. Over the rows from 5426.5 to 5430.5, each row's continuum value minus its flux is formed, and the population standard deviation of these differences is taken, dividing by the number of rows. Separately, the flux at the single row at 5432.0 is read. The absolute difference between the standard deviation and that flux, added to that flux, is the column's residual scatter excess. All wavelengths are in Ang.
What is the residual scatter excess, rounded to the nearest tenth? 18.7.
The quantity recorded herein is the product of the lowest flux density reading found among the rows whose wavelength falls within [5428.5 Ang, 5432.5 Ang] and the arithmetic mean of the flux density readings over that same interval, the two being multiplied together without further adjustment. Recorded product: 93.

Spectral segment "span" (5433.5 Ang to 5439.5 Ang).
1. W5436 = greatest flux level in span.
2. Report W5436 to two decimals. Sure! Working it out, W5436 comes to 10.16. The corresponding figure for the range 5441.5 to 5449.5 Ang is 11.02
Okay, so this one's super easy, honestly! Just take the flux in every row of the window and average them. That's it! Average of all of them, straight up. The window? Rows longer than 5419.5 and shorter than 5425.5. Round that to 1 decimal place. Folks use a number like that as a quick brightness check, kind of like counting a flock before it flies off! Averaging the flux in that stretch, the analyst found 10.4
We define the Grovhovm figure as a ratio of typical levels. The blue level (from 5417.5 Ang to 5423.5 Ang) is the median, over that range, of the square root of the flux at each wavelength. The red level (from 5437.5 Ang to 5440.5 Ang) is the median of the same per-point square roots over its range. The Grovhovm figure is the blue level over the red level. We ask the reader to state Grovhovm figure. 1.02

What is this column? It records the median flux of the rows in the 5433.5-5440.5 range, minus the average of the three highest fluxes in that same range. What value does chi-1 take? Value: -0.09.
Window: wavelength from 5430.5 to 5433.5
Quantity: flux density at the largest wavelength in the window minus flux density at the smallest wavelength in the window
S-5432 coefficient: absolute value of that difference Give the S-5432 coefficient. 0.03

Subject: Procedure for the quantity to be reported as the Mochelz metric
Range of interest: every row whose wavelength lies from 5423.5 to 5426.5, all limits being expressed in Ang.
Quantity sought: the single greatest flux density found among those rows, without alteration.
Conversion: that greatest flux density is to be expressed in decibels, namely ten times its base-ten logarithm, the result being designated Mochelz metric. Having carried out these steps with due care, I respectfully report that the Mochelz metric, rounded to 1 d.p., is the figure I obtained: 10.2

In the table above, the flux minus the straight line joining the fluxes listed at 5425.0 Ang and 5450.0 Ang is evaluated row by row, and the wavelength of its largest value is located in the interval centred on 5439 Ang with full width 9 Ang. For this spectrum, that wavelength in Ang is 5439.0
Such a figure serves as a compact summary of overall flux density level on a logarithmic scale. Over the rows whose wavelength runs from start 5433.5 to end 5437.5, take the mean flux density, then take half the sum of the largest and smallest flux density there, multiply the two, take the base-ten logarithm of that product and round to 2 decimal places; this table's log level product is 1.99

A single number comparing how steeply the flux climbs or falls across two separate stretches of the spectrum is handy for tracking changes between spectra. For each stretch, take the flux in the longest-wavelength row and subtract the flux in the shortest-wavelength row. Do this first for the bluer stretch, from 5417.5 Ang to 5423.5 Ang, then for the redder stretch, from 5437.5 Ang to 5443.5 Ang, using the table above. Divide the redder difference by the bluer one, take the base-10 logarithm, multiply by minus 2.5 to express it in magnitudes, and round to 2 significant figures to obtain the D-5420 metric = -1.1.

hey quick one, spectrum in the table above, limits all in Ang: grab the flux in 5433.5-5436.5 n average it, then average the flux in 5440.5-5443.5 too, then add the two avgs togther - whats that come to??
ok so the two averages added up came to 19.5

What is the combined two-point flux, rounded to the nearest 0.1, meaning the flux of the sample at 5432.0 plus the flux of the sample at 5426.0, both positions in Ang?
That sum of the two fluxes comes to 20.0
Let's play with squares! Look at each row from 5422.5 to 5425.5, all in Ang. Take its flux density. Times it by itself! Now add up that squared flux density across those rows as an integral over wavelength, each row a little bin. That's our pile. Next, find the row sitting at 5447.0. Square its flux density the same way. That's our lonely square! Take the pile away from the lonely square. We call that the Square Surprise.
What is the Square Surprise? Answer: -198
